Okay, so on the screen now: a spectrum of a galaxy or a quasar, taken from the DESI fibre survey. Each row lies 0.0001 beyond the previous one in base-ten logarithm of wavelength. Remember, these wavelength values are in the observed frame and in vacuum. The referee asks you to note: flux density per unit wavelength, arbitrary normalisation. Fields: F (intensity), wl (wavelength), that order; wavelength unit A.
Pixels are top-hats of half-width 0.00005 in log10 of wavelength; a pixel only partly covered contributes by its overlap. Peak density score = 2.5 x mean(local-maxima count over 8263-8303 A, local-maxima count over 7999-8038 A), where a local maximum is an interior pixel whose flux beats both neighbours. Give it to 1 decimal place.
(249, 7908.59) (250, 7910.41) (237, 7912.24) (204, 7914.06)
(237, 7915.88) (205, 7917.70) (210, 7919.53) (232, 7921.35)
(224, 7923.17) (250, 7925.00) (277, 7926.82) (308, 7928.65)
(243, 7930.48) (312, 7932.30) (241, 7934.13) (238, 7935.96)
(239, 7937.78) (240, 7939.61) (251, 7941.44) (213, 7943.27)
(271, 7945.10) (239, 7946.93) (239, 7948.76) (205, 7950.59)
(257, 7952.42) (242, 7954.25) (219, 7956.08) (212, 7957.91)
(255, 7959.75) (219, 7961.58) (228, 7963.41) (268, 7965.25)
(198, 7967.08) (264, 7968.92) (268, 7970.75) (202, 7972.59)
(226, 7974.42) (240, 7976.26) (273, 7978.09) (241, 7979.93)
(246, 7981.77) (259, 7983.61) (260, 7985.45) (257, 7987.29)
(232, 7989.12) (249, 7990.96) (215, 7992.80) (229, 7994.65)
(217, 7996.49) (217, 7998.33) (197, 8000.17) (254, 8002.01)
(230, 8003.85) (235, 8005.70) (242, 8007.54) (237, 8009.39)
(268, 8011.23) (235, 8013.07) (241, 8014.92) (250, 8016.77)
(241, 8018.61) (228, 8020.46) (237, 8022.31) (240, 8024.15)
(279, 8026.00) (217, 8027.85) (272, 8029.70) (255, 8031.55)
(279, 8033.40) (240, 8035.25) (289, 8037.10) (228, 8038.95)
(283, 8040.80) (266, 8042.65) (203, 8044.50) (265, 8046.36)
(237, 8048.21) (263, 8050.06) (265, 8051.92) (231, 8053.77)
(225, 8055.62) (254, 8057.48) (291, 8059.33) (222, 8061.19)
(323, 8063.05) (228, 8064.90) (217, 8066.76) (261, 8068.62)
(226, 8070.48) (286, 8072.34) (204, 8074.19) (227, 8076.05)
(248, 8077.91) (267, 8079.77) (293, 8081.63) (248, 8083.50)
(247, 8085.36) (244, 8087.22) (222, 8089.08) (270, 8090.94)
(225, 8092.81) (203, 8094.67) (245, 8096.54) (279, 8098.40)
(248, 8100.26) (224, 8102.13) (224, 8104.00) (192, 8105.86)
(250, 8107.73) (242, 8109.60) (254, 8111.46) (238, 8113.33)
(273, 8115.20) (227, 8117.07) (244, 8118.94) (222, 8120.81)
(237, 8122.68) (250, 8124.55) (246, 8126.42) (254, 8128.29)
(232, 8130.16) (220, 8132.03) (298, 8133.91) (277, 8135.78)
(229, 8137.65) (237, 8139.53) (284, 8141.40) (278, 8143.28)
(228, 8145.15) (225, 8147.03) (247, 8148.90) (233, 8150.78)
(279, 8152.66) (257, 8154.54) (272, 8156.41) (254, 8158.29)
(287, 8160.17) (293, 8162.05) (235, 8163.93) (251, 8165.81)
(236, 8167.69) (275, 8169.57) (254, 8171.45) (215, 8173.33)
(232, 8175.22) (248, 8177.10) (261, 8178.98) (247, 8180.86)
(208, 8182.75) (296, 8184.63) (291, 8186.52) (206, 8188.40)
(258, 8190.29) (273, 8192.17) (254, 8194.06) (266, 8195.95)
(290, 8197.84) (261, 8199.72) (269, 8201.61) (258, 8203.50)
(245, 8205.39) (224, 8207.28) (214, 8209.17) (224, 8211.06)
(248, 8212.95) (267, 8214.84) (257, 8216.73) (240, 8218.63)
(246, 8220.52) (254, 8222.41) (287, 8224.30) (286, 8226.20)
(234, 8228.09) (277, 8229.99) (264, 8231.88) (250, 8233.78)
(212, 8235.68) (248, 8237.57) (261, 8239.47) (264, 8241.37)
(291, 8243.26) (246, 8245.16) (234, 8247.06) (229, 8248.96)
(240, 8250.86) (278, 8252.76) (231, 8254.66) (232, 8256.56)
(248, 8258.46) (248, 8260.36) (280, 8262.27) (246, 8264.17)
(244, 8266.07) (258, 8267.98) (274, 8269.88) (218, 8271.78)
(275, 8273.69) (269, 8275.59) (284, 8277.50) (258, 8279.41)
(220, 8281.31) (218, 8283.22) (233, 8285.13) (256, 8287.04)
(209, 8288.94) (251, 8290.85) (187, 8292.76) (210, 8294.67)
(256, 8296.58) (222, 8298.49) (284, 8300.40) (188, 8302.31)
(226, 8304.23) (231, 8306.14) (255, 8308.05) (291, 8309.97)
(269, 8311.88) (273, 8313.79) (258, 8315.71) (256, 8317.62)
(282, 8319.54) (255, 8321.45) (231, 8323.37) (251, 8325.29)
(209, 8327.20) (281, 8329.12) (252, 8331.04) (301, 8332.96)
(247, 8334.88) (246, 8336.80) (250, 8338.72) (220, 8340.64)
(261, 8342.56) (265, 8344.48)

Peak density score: 17.5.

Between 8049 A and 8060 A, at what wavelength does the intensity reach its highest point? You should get 8059.33 A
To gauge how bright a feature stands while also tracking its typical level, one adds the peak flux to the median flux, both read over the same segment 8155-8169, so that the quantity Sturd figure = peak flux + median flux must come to 547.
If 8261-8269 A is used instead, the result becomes 532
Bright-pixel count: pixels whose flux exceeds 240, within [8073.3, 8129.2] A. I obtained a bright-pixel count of 18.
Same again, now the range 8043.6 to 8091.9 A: 15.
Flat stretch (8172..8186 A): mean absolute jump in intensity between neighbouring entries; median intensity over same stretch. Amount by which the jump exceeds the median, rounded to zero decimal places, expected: -216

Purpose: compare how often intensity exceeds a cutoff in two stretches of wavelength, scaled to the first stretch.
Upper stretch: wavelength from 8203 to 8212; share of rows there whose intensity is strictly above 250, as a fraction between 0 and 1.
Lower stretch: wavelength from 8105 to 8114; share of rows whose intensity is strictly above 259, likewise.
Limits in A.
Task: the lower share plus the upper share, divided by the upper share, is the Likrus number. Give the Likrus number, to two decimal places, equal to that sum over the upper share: 1.00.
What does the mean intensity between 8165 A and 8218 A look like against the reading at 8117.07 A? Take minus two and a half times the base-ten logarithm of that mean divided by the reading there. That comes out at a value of -0.11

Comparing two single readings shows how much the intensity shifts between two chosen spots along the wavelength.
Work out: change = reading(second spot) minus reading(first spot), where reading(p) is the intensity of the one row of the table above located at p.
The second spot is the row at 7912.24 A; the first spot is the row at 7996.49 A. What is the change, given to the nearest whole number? 20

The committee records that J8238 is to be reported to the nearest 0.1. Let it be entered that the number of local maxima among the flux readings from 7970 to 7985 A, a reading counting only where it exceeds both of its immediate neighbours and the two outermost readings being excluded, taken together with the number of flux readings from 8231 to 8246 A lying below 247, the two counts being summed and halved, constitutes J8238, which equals 1.5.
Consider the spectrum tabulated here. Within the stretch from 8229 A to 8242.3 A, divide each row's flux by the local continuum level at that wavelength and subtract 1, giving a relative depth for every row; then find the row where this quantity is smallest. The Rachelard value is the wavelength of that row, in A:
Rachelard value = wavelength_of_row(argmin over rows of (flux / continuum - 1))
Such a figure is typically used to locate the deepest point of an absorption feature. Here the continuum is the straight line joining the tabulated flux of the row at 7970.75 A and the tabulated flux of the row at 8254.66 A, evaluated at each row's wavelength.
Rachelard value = 8235.68 A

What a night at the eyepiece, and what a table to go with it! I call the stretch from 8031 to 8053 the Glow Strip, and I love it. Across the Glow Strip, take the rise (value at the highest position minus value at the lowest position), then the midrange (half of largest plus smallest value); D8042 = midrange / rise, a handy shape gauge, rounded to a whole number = 25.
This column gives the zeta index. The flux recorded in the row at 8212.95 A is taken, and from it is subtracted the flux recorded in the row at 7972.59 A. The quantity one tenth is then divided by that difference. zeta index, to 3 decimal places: 0.002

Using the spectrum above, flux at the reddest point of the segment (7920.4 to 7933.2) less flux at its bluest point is 80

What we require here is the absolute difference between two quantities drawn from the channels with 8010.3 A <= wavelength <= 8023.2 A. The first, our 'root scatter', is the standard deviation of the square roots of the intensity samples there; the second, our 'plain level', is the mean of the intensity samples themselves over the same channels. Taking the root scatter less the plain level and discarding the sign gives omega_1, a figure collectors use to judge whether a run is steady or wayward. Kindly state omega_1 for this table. 242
